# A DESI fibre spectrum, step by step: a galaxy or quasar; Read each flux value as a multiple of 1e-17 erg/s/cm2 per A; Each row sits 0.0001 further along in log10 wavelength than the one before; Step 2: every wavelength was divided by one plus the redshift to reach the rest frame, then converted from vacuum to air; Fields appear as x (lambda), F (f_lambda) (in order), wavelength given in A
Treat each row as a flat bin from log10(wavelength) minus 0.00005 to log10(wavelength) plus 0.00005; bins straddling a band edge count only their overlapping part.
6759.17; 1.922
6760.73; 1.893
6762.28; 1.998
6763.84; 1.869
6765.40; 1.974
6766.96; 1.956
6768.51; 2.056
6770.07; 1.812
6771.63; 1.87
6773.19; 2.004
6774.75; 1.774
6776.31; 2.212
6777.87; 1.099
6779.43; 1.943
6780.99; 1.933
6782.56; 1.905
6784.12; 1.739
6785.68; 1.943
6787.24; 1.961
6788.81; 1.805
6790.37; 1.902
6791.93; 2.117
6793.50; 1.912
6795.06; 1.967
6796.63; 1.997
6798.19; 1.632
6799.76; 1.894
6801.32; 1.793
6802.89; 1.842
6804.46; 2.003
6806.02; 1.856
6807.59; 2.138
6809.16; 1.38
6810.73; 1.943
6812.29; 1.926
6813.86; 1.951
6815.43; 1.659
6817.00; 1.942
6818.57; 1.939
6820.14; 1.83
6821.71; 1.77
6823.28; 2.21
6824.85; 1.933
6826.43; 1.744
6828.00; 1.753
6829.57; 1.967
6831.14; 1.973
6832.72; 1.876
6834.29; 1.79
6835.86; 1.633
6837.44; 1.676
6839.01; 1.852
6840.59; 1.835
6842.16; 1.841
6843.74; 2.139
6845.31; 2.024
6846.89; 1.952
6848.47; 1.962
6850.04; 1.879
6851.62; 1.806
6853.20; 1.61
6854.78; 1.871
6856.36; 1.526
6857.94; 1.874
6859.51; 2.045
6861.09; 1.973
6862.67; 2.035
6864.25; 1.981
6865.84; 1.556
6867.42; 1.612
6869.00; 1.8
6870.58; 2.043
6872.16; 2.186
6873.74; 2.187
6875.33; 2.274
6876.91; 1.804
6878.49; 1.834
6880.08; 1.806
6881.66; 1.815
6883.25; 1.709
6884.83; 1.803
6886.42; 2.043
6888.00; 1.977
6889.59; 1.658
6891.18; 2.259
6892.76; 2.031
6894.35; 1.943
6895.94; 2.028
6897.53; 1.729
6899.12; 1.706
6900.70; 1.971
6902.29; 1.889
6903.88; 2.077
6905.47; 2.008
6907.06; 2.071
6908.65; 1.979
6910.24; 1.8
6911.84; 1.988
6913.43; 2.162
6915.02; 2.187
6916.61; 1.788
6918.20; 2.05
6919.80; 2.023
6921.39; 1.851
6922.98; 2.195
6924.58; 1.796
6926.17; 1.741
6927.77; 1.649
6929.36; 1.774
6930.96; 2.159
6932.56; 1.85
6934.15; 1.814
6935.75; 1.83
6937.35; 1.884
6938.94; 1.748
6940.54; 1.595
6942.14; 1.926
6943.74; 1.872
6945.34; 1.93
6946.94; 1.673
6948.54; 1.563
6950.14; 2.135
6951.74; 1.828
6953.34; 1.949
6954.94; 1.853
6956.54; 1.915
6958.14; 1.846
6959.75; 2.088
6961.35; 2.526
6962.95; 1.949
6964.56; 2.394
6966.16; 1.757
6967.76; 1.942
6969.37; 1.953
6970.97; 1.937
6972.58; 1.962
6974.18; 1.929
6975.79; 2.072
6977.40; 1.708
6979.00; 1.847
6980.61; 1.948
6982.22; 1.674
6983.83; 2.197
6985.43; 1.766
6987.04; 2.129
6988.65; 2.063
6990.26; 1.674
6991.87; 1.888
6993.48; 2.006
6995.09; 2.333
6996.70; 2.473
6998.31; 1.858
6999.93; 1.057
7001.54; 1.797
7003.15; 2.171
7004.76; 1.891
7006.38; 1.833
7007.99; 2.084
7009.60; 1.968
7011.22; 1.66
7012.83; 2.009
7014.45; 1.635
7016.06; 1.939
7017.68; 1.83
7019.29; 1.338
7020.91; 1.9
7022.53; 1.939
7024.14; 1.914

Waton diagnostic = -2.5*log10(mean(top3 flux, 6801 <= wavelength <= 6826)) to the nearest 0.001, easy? -0.814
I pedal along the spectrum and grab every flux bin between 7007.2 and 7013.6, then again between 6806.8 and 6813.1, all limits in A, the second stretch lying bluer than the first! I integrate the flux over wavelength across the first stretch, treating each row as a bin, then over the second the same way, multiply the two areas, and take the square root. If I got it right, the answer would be 12.0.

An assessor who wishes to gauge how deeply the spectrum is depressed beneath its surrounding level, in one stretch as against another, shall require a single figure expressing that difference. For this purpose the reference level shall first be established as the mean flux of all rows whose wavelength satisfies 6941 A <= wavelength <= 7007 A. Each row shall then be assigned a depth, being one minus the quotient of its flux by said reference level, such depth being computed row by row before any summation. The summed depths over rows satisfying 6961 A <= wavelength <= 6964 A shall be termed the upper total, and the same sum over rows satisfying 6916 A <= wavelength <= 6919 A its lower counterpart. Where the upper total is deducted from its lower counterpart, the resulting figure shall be 0.33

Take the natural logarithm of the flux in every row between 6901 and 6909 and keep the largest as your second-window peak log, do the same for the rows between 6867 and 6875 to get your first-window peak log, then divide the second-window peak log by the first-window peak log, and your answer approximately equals 0.93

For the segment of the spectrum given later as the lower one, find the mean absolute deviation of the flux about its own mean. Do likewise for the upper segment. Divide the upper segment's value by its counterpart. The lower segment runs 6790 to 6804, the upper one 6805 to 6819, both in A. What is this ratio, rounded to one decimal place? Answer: 1.6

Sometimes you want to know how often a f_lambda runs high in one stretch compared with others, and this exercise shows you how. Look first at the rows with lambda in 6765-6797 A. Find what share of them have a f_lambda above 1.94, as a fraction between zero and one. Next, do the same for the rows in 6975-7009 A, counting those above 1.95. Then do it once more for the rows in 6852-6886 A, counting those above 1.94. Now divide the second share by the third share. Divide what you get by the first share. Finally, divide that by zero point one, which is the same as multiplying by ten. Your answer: 21.5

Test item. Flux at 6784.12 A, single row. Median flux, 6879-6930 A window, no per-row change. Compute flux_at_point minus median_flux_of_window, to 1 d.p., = -0.2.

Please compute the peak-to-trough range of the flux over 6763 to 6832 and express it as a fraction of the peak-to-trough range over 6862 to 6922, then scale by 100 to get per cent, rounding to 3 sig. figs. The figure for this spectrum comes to 155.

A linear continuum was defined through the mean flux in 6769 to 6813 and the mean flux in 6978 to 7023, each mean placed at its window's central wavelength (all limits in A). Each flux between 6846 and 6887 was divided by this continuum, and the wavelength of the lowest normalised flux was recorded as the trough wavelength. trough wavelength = 6856.36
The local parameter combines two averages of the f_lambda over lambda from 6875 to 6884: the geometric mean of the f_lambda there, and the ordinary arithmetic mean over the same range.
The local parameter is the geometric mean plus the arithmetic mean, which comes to 3.7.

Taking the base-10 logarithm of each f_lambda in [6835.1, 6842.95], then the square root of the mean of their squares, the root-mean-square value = 0.248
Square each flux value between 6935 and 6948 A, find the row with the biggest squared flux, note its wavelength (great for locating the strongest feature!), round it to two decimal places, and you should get 6945.34 A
